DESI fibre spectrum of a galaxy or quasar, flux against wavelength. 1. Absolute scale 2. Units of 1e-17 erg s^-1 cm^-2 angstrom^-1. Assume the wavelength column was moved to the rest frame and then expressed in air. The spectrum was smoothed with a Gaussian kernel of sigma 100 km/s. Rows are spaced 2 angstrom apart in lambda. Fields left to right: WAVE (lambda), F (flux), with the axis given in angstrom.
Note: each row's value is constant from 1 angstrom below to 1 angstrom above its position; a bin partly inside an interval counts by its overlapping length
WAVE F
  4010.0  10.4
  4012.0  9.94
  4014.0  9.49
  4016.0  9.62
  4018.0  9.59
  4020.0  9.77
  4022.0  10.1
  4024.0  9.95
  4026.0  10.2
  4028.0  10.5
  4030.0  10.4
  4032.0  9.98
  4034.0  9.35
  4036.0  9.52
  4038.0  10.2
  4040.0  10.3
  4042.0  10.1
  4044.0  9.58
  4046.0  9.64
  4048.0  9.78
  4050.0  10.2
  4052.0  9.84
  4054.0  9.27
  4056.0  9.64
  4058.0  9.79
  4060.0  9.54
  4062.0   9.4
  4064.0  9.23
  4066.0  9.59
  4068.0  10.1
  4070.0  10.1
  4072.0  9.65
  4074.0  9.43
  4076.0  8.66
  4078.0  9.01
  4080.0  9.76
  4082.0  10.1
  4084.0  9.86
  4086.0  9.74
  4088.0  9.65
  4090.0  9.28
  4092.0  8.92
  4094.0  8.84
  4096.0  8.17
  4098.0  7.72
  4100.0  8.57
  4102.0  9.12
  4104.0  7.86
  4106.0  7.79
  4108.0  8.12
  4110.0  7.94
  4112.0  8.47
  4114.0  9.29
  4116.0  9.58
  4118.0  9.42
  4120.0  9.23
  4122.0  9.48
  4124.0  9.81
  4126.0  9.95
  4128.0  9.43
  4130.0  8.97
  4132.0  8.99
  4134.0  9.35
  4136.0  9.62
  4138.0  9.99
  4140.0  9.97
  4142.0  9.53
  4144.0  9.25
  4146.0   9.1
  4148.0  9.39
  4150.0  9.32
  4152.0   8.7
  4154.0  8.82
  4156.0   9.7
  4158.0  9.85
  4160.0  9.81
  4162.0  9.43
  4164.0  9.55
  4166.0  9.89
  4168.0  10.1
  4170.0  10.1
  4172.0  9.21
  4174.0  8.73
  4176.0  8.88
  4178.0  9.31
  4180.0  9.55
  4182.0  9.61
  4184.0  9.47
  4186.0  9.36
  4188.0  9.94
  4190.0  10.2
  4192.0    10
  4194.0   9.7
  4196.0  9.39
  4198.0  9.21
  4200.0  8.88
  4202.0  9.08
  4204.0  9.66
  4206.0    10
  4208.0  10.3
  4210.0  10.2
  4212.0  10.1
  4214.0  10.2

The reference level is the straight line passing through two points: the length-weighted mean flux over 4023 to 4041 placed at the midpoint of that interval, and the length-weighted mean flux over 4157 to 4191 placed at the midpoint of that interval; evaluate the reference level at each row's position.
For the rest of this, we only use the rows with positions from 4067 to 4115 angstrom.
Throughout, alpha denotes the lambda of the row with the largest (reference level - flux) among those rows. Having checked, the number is 4098.0 angstrom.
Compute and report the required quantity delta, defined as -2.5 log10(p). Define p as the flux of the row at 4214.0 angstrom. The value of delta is -2.52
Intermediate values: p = 10.2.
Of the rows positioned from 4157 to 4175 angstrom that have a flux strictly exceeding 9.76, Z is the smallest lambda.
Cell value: 4158.0 angstrom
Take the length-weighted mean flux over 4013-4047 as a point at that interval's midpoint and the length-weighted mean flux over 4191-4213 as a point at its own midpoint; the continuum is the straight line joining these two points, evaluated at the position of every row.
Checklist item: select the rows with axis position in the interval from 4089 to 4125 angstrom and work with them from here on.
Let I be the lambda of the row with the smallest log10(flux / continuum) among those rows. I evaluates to 4098.0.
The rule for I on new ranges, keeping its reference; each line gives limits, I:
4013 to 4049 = 4034.0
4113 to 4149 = 4130.0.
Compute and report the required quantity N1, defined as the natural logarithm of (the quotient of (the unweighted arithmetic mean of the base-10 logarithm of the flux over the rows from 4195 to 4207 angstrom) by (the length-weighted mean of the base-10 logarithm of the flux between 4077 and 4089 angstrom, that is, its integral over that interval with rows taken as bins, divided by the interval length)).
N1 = -0.015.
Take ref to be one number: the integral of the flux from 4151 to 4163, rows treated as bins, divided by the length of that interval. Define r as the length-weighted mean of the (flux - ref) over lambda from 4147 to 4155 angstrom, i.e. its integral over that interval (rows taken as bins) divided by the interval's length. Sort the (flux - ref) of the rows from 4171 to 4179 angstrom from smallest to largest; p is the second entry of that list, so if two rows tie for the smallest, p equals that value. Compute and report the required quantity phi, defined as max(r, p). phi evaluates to -0.3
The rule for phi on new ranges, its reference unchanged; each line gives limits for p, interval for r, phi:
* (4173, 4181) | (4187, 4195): 0.6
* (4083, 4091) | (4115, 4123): 0.3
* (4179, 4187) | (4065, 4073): 0.5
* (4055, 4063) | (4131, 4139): 0.2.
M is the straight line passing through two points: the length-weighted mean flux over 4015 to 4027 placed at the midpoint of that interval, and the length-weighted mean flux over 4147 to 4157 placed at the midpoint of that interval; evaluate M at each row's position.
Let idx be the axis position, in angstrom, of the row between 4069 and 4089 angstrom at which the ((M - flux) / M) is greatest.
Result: 4076.0 angstrom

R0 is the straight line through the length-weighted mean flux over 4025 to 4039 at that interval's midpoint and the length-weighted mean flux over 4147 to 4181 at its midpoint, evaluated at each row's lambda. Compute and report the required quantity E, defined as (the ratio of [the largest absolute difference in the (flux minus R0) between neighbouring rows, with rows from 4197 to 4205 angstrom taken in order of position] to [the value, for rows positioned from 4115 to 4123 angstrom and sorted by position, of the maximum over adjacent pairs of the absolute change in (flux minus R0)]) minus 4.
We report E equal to -1.7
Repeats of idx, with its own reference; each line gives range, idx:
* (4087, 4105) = 4098.0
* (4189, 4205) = 4200.0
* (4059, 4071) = 4064.0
